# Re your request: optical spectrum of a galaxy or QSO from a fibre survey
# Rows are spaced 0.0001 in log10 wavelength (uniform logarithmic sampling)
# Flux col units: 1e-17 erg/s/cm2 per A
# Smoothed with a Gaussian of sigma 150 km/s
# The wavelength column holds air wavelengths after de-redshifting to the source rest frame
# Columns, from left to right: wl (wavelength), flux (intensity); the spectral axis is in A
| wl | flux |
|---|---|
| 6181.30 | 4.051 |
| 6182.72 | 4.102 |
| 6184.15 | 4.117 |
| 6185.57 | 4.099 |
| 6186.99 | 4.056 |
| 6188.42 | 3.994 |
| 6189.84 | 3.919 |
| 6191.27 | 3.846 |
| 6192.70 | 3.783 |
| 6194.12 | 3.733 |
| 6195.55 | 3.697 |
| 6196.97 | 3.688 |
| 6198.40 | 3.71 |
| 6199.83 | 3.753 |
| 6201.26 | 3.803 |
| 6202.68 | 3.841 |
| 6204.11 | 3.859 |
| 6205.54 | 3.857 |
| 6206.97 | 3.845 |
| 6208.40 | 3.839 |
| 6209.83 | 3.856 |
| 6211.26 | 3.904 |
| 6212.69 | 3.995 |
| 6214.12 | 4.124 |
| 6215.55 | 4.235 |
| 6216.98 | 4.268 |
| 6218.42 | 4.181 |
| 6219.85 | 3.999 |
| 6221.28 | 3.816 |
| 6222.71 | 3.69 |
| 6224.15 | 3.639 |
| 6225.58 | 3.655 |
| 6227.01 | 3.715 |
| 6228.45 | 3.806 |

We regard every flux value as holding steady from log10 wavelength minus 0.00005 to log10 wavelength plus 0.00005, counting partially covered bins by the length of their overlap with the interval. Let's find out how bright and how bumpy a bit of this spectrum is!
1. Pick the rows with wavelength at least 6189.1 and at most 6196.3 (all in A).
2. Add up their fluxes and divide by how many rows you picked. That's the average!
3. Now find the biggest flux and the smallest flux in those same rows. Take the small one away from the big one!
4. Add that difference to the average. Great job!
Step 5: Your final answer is 4.0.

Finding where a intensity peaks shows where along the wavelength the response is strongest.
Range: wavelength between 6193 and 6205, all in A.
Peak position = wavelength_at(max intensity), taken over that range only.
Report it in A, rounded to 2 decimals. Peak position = 6204.11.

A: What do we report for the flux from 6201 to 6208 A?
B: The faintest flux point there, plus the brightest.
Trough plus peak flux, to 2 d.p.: 7.66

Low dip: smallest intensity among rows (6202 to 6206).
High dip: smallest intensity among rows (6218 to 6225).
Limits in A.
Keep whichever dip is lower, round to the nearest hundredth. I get 3.64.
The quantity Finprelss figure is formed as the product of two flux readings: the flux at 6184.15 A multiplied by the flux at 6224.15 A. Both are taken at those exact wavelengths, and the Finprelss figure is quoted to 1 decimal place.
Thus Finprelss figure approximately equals 15.0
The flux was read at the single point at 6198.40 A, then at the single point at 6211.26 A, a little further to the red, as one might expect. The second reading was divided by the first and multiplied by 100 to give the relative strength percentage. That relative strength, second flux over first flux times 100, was 105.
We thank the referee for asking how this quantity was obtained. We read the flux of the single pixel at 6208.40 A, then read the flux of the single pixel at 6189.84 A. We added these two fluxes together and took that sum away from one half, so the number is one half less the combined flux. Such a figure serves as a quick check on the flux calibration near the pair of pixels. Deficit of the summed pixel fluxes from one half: -7.26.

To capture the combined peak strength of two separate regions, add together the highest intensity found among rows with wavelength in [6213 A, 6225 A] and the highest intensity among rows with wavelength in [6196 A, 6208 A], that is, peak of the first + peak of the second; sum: 8.13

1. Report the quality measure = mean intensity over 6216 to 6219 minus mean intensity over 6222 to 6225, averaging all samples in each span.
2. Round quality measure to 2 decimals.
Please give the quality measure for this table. 0.56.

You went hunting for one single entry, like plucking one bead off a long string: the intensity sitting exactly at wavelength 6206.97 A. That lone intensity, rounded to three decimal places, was 3.845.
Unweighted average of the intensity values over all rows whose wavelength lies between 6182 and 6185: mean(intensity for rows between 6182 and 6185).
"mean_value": 4.11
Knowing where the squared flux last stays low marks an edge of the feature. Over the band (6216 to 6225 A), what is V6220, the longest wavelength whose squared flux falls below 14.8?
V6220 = 6224.15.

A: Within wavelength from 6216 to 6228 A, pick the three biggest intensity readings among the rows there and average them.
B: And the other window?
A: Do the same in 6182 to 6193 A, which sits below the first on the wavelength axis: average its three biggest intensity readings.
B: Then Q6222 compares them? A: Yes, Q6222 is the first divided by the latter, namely 1.01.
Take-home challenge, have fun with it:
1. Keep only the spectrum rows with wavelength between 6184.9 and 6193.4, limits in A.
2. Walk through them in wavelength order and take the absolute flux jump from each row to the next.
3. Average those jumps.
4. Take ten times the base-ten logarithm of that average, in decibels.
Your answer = -12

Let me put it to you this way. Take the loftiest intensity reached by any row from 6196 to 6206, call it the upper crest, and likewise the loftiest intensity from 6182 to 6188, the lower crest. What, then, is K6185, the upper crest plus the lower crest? 7.98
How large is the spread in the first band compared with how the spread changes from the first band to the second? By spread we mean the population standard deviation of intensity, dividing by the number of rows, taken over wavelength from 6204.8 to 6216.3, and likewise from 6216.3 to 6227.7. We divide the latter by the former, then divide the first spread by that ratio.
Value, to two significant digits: 0.084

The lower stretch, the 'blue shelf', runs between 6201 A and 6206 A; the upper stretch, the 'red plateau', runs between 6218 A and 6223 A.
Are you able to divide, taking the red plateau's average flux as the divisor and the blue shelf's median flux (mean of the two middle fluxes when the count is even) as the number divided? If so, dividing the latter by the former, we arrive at 0.98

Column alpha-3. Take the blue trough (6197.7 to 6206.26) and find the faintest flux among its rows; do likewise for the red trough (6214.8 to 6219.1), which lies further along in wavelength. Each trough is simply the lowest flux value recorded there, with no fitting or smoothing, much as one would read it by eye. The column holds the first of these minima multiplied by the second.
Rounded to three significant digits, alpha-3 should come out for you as 15.5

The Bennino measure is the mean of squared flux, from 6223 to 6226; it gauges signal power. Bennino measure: 13.3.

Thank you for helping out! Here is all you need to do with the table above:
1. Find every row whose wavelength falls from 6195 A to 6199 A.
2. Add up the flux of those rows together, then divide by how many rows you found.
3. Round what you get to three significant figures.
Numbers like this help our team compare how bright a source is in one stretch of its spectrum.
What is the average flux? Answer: 3.70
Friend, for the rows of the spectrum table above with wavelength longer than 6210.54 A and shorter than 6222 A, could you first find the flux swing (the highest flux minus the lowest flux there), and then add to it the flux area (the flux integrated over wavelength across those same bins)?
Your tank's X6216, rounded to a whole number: 47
